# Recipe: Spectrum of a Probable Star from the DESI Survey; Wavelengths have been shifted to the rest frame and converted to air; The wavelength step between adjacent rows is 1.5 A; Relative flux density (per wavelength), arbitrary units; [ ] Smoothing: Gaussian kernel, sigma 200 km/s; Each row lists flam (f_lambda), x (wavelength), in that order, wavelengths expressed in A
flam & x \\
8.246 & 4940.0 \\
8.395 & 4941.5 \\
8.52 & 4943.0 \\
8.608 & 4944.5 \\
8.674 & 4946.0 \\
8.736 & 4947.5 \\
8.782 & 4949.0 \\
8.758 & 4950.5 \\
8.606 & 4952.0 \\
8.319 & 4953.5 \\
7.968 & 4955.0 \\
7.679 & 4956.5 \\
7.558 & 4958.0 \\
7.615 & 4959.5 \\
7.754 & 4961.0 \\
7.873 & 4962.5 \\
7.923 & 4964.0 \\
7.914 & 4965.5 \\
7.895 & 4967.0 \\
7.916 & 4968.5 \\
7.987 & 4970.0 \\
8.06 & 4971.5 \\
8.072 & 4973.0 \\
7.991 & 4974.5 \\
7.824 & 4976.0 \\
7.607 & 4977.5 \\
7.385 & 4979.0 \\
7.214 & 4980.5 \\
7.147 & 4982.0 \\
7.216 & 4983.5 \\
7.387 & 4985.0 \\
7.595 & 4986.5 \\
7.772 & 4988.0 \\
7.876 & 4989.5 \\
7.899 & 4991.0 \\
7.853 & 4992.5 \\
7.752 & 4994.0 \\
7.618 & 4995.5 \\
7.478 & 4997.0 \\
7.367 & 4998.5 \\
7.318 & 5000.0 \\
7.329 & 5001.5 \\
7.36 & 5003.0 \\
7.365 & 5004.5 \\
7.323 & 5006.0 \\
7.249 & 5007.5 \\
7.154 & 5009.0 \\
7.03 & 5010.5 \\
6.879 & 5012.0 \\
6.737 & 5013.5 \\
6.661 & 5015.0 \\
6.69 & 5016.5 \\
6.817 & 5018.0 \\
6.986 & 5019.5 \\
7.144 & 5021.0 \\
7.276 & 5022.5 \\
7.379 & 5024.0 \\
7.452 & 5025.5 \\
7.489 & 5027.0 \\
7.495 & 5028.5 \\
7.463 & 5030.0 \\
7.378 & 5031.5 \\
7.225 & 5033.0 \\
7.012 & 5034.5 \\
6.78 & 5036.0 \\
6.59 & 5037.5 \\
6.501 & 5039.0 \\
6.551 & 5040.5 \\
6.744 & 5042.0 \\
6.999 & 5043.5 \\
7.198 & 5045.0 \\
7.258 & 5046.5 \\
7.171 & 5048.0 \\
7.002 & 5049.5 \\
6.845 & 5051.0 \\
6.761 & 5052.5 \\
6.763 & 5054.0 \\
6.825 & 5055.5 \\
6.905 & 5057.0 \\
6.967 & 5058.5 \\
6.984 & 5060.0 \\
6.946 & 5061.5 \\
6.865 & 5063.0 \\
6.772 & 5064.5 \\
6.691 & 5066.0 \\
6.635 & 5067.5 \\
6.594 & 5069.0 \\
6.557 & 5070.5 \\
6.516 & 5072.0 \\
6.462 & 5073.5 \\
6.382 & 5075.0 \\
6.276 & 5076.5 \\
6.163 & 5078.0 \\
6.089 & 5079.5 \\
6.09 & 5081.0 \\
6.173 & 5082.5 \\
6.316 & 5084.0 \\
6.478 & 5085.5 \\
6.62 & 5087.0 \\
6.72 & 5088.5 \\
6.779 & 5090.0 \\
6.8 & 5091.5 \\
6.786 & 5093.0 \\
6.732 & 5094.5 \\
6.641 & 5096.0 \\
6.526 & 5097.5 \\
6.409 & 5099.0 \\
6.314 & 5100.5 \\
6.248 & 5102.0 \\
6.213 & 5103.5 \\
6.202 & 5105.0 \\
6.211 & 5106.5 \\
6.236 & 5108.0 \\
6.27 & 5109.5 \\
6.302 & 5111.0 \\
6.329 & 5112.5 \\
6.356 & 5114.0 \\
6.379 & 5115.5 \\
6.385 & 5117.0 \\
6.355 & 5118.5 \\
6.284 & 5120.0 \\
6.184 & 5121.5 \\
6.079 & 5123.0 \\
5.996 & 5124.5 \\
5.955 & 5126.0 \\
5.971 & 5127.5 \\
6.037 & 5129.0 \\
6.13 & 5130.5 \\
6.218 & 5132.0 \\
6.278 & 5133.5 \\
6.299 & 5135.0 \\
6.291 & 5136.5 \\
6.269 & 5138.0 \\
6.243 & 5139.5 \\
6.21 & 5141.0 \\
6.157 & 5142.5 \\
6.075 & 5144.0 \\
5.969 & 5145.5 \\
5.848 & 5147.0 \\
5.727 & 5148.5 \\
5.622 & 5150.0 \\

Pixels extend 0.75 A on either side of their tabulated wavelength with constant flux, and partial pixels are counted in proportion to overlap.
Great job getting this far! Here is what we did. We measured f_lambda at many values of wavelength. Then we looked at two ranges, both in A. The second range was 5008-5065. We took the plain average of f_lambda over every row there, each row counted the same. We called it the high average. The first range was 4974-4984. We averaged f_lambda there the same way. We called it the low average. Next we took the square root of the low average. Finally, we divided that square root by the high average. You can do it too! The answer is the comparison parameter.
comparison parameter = 0.391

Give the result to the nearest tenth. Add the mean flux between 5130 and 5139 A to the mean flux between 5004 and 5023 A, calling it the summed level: 13.3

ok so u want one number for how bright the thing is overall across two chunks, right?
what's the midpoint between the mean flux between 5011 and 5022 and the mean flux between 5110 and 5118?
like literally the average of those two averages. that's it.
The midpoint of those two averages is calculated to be 6.60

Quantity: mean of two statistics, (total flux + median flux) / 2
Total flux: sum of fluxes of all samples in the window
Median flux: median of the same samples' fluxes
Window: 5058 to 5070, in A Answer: 31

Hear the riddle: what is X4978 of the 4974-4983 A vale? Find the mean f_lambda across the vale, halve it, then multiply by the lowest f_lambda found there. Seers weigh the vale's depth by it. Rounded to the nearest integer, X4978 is 27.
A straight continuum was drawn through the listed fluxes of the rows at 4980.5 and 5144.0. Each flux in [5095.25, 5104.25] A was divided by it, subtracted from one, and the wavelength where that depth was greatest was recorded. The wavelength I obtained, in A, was 5103.5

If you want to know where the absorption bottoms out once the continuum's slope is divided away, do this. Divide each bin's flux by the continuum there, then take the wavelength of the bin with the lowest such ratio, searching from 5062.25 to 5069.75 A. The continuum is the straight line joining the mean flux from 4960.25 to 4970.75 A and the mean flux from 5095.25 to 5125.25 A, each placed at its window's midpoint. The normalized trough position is 5069.0 A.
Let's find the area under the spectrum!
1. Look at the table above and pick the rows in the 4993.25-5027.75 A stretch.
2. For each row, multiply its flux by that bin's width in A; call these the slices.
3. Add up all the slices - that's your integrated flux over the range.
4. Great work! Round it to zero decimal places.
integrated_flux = 249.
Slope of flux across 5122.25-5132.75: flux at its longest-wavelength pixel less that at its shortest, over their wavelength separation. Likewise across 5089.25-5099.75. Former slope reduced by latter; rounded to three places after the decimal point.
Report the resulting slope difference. 0.057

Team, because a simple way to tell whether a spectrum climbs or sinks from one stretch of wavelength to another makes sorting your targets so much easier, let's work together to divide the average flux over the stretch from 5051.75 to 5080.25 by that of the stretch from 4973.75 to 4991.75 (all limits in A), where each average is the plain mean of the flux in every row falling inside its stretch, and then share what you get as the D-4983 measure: 0.88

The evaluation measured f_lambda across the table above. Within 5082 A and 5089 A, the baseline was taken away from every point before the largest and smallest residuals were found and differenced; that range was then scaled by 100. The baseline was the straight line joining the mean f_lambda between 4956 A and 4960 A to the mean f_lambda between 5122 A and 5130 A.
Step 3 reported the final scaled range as 60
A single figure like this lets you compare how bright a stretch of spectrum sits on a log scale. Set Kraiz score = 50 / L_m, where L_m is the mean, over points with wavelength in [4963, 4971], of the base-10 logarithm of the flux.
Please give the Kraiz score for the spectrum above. 55.6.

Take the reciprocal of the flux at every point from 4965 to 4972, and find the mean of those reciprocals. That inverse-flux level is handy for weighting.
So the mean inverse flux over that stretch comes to 0.126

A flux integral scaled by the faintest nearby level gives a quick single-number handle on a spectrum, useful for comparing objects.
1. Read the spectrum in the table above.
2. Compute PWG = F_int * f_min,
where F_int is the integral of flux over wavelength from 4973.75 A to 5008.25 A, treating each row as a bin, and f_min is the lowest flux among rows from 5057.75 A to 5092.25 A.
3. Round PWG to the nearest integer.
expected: 1579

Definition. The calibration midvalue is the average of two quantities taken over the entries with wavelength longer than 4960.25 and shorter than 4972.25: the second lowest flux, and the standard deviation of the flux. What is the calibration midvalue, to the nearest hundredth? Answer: 3.98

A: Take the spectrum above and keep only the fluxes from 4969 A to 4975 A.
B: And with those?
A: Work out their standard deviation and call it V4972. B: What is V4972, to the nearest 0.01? 0.04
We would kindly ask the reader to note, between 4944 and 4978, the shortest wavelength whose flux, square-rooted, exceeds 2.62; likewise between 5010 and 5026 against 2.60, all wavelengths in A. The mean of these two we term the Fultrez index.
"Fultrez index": 4977.5 A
